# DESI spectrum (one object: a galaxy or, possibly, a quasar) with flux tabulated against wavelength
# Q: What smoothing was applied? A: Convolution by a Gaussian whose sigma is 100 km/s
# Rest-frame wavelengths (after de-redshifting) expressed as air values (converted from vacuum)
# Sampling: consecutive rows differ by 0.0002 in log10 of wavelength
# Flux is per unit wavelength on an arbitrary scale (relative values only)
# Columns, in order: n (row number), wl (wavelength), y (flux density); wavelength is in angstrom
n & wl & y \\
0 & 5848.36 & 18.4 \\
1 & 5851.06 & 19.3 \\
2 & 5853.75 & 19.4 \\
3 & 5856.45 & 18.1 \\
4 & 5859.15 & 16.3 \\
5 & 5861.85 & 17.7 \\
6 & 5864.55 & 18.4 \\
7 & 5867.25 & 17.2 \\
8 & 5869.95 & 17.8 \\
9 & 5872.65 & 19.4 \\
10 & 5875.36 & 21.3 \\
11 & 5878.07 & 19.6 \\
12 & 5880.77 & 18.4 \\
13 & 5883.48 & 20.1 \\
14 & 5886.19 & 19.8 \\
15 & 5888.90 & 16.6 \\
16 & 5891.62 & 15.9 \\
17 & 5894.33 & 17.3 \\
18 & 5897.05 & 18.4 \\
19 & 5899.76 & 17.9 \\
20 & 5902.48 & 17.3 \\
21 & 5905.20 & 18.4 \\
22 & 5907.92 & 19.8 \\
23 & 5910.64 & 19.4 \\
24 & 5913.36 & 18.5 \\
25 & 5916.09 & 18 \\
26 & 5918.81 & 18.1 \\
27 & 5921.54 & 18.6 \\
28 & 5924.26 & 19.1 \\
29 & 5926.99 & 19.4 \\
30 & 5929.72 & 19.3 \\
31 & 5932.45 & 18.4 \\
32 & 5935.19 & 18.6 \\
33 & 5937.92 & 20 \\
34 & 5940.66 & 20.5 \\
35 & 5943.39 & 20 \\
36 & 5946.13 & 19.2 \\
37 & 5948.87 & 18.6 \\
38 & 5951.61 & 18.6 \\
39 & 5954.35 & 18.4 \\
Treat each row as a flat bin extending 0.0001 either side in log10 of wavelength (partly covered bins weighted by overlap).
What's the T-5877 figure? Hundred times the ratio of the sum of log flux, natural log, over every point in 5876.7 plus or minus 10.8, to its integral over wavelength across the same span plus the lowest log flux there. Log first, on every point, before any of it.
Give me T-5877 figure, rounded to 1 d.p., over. 35.4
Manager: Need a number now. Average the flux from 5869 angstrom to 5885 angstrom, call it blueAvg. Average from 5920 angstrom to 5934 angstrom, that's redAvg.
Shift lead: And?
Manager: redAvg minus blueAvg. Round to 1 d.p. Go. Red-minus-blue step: -0.5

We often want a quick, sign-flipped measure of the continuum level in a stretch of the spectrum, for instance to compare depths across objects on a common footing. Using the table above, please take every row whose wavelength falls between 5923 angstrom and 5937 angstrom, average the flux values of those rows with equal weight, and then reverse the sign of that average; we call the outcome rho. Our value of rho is -19.0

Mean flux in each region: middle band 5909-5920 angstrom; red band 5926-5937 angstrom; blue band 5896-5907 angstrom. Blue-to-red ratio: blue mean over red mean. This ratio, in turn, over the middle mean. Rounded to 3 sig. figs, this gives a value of 0.0514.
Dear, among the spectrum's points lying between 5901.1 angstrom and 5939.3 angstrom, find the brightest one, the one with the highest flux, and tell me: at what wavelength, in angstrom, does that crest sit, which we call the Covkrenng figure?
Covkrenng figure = 5937.92 angstrom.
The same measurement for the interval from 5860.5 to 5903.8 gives 5875.36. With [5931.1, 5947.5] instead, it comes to 5940.66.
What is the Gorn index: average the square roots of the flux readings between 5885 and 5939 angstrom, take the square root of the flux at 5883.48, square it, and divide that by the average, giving 4.68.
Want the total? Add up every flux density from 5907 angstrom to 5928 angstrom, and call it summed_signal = 150.9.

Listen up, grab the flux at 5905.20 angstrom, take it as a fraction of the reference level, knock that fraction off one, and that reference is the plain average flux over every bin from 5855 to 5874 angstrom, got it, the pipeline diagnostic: -0.031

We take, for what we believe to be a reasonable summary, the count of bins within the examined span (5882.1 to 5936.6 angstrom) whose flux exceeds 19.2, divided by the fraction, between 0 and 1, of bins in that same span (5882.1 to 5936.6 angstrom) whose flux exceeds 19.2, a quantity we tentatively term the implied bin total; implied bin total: 20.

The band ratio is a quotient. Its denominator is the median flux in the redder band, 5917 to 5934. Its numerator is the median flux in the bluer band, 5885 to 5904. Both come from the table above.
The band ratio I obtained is 0.92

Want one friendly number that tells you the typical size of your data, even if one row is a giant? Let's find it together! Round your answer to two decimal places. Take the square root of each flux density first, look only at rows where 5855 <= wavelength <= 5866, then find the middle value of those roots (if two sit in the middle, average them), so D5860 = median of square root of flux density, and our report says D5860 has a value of 4.23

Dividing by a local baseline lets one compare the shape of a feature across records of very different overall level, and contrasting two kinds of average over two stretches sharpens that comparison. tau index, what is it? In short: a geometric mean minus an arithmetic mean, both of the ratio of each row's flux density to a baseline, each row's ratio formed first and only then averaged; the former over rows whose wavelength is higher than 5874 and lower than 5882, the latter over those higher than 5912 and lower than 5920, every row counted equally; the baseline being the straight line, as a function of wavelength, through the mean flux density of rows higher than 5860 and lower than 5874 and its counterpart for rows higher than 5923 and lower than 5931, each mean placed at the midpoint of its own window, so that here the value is 0.12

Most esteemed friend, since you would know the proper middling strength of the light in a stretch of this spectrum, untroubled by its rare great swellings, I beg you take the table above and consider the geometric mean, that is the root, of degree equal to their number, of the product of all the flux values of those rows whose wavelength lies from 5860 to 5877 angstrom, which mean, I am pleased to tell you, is 18.6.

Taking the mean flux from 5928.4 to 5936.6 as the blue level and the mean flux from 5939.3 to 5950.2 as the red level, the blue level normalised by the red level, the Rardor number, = 0.96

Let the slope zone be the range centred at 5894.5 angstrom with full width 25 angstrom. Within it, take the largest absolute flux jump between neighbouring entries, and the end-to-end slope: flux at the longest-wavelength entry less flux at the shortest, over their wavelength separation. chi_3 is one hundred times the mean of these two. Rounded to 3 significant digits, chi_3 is 156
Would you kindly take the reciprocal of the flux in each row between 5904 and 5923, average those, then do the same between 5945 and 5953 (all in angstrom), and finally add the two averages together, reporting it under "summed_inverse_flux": 0.1068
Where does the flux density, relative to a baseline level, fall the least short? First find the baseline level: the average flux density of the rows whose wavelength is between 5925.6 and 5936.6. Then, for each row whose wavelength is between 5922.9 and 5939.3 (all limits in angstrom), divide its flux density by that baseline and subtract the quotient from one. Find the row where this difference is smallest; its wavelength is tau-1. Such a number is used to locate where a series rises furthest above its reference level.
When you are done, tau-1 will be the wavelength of 5937.92 angstrom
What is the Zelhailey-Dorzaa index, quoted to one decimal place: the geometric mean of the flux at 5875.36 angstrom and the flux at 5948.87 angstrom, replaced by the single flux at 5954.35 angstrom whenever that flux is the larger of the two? 19.9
